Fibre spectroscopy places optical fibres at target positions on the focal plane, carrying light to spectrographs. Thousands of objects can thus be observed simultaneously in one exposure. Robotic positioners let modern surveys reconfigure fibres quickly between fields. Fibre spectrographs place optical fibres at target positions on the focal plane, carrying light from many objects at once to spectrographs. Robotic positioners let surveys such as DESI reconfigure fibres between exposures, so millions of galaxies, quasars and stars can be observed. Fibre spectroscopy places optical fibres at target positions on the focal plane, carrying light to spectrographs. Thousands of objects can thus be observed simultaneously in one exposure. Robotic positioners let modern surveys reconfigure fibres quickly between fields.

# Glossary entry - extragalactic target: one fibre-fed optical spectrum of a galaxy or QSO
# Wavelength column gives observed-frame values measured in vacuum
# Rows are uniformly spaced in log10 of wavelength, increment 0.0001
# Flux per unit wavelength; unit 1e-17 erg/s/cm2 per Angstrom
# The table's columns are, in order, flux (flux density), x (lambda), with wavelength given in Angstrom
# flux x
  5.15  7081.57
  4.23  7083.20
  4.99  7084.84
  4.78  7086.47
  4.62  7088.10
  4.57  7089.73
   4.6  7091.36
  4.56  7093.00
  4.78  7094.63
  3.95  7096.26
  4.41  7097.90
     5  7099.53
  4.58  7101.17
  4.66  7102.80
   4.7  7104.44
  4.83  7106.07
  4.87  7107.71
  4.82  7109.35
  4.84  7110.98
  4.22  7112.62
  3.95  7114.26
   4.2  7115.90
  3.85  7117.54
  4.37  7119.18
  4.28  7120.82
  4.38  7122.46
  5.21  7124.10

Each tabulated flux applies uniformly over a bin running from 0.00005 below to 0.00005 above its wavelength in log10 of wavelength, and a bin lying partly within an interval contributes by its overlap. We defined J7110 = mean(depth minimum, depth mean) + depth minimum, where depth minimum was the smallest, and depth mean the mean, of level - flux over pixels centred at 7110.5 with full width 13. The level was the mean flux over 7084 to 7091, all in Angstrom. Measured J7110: -0.1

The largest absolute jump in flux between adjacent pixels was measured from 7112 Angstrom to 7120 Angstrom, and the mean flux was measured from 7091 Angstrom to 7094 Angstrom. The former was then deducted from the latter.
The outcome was 4.06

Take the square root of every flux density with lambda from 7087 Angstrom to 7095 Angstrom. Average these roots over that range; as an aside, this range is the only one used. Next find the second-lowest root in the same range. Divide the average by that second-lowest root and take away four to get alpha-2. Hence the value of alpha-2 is -2.99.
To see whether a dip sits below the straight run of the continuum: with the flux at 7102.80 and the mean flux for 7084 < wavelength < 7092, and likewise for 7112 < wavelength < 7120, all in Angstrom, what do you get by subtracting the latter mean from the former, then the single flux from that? -4.1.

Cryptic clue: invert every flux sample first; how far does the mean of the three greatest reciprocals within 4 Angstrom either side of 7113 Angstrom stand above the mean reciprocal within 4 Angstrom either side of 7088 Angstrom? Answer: 0.030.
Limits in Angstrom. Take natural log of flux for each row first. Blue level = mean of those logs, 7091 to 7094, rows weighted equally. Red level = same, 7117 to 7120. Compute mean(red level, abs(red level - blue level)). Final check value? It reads 0.761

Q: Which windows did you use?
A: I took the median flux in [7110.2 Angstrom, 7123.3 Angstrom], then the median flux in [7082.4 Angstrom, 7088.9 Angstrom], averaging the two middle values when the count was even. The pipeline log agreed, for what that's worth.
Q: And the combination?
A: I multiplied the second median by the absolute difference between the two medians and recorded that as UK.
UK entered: 2.1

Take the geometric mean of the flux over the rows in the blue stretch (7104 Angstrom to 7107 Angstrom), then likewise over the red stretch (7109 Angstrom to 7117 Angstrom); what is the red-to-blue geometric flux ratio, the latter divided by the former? 0.92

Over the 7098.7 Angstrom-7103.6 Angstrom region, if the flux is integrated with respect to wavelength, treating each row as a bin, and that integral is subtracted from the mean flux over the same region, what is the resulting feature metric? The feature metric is -18.5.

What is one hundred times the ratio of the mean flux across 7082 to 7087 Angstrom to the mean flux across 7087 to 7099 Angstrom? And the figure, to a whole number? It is 104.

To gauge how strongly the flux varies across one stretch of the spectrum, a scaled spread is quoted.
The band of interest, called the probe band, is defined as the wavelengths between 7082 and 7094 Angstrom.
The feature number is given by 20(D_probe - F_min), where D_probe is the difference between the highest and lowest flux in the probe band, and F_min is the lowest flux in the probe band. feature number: -69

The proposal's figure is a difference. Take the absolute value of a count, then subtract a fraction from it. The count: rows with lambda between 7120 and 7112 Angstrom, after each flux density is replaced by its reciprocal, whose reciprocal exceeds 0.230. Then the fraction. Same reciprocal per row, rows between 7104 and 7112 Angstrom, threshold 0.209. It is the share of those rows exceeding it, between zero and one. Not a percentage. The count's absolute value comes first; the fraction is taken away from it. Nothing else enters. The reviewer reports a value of 3.8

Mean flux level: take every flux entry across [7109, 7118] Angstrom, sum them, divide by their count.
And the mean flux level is 4.31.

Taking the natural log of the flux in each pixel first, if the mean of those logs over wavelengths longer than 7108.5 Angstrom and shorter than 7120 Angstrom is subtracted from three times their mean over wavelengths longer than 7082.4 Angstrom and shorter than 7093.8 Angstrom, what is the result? 3.13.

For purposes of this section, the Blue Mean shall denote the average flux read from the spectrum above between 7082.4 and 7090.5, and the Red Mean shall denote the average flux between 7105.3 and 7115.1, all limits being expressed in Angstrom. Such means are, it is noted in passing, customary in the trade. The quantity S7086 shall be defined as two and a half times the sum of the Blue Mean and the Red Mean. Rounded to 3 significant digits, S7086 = 23.1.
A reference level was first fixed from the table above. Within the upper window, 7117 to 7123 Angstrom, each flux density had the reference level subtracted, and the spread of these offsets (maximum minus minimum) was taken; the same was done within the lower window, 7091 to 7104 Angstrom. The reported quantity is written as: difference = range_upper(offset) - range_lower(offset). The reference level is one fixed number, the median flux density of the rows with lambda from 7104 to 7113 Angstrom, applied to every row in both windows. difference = -0.52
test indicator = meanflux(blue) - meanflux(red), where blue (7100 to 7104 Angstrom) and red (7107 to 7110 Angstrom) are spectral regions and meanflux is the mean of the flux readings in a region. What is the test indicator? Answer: -0.2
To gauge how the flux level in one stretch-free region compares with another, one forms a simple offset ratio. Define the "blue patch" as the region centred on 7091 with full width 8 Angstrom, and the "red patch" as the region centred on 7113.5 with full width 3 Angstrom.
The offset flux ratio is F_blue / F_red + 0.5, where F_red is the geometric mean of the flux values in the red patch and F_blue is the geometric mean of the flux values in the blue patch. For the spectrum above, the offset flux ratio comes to 1.63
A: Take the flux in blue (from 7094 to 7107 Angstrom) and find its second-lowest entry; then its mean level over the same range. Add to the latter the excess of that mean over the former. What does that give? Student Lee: 4.82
